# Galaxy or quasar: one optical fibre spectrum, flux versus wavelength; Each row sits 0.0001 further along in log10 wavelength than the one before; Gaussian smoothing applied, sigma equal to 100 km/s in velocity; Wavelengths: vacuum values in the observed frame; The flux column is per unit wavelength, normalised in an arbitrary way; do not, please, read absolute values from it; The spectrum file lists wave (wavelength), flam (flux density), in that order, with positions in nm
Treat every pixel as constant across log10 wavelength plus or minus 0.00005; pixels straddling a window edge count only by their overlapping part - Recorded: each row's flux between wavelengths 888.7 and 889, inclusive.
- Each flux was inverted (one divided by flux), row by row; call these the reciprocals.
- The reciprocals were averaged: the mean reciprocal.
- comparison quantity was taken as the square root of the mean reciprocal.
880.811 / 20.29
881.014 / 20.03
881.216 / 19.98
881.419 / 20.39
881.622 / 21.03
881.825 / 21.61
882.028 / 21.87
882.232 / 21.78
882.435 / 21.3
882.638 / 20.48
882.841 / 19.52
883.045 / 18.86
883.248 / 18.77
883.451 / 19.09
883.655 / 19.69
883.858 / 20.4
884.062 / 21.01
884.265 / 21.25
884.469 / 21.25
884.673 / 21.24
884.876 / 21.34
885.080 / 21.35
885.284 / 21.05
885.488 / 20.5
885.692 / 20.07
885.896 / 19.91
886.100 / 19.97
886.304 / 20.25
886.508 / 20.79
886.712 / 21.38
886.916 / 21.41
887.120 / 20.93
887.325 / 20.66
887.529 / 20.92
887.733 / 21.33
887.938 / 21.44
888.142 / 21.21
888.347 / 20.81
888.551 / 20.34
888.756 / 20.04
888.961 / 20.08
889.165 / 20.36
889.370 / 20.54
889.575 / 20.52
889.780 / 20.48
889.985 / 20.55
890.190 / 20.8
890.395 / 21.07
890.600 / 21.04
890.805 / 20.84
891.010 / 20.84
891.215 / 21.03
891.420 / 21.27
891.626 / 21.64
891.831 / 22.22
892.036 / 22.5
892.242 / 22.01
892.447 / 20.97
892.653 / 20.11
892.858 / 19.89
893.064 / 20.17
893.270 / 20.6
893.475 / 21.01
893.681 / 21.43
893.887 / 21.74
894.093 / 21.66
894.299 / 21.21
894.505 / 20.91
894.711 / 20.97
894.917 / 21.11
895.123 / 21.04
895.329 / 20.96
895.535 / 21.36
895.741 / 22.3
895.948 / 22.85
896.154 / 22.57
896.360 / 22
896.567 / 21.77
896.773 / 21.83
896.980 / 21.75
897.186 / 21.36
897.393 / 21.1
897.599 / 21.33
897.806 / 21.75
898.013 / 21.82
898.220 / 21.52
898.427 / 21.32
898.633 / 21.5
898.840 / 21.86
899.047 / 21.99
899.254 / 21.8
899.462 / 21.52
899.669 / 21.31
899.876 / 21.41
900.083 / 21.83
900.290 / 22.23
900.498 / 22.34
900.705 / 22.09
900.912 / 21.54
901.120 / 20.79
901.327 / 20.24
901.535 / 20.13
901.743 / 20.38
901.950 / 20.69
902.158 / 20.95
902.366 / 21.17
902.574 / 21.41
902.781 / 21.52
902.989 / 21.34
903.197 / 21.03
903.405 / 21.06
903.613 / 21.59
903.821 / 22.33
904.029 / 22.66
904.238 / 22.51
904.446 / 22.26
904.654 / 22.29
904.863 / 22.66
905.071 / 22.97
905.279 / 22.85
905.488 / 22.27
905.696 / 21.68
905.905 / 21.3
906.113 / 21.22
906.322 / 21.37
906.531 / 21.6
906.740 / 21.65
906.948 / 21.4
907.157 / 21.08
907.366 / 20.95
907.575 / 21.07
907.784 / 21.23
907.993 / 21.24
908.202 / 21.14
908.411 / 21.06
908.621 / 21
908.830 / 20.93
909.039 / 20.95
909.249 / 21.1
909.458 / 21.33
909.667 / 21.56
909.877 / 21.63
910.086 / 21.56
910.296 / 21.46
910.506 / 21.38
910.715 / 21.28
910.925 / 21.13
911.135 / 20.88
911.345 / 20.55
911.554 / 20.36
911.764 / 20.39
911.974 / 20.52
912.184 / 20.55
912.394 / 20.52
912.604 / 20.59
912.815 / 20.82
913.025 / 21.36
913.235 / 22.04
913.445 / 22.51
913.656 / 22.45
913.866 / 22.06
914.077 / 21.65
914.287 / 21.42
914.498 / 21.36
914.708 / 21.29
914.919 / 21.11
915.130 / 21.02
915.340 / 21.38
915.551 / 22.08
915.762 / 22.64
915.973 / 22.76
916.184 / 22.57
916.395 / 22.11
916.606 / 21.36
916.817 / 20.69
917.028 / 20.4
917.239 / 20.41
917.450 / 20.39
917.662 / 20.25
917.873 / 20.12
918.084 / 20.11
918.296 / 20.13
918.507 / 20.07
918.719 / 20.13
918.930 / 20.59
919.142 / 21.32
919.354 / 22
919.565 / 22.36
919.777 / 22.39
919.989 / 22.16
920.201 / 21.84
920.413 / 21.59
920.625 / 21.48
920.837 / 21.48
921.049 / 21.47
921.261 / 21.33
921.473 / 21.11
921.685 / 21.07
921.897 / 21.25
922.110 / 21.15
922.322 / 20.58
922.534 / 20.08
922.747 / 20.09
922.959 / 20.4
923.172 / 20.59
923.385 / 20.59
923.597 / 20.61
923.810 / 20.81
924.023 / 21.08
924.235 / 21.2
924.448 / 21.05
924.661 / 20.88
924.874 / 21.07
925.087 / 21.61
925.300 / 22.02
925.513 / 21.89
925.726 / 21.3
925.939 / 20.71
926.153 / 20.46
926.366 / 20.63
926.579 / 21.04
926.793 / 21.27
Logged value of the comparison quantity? 0.223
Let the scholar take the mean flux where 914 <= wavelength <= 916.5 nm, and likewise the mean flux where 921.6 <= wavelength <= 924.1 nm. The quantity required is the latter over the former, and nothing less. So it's 0.95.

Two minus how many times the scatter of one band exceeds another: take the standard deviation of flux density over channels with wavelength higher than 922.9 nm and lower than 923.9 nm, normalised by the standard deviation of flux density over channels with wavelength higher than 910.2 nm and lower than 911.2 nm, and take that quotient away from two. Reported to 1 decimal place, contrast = 1.4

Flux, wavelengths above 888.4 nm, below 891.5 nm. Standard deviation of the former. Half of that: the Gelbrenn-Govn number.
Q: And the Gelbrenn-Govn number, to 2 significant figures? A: 0.18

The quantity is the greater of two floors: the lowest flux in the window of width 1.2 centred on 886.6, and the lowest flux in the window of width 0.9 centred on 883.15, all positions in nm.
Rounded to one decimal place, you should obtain 20.0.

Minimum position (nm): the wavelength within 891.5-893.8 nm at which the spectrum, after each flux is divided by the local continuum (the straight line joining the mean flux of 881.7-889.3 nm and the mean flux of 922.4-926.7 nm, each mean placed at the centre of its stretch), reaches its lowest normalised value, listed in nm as 892.858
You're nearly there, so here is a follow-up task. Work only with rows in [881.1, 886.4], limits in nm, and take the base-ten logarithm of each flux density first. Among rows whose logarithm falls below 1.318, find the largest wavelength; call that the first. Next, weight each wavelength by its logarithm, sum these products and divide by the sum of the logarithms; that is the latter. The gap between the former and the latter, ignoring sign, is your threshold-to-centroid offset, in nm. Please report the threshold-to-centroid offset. 2.55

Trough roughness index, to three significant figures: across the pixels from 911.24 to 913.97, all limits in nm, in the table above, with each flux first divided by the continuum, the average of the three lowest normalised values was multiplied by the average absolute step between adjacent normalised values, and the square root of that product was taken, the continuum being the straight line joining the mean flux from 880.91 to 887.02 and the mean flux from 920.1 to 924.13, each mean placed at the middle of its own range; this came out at 0.105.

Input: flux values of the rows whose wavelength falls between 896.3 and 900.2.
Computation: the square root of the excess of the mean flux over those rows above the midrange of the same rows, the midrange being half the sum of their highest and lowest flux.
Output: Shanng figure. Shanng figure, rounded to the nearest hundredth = 0.26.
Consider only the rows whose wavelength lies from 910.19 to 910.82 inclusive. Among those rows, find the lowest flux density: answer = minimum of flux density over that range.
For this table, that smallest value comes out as 21.28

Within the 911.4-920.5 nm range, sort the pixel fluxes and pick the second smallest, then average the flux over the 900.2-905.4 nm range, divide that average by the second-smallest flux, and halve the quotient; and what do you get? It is 0.538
